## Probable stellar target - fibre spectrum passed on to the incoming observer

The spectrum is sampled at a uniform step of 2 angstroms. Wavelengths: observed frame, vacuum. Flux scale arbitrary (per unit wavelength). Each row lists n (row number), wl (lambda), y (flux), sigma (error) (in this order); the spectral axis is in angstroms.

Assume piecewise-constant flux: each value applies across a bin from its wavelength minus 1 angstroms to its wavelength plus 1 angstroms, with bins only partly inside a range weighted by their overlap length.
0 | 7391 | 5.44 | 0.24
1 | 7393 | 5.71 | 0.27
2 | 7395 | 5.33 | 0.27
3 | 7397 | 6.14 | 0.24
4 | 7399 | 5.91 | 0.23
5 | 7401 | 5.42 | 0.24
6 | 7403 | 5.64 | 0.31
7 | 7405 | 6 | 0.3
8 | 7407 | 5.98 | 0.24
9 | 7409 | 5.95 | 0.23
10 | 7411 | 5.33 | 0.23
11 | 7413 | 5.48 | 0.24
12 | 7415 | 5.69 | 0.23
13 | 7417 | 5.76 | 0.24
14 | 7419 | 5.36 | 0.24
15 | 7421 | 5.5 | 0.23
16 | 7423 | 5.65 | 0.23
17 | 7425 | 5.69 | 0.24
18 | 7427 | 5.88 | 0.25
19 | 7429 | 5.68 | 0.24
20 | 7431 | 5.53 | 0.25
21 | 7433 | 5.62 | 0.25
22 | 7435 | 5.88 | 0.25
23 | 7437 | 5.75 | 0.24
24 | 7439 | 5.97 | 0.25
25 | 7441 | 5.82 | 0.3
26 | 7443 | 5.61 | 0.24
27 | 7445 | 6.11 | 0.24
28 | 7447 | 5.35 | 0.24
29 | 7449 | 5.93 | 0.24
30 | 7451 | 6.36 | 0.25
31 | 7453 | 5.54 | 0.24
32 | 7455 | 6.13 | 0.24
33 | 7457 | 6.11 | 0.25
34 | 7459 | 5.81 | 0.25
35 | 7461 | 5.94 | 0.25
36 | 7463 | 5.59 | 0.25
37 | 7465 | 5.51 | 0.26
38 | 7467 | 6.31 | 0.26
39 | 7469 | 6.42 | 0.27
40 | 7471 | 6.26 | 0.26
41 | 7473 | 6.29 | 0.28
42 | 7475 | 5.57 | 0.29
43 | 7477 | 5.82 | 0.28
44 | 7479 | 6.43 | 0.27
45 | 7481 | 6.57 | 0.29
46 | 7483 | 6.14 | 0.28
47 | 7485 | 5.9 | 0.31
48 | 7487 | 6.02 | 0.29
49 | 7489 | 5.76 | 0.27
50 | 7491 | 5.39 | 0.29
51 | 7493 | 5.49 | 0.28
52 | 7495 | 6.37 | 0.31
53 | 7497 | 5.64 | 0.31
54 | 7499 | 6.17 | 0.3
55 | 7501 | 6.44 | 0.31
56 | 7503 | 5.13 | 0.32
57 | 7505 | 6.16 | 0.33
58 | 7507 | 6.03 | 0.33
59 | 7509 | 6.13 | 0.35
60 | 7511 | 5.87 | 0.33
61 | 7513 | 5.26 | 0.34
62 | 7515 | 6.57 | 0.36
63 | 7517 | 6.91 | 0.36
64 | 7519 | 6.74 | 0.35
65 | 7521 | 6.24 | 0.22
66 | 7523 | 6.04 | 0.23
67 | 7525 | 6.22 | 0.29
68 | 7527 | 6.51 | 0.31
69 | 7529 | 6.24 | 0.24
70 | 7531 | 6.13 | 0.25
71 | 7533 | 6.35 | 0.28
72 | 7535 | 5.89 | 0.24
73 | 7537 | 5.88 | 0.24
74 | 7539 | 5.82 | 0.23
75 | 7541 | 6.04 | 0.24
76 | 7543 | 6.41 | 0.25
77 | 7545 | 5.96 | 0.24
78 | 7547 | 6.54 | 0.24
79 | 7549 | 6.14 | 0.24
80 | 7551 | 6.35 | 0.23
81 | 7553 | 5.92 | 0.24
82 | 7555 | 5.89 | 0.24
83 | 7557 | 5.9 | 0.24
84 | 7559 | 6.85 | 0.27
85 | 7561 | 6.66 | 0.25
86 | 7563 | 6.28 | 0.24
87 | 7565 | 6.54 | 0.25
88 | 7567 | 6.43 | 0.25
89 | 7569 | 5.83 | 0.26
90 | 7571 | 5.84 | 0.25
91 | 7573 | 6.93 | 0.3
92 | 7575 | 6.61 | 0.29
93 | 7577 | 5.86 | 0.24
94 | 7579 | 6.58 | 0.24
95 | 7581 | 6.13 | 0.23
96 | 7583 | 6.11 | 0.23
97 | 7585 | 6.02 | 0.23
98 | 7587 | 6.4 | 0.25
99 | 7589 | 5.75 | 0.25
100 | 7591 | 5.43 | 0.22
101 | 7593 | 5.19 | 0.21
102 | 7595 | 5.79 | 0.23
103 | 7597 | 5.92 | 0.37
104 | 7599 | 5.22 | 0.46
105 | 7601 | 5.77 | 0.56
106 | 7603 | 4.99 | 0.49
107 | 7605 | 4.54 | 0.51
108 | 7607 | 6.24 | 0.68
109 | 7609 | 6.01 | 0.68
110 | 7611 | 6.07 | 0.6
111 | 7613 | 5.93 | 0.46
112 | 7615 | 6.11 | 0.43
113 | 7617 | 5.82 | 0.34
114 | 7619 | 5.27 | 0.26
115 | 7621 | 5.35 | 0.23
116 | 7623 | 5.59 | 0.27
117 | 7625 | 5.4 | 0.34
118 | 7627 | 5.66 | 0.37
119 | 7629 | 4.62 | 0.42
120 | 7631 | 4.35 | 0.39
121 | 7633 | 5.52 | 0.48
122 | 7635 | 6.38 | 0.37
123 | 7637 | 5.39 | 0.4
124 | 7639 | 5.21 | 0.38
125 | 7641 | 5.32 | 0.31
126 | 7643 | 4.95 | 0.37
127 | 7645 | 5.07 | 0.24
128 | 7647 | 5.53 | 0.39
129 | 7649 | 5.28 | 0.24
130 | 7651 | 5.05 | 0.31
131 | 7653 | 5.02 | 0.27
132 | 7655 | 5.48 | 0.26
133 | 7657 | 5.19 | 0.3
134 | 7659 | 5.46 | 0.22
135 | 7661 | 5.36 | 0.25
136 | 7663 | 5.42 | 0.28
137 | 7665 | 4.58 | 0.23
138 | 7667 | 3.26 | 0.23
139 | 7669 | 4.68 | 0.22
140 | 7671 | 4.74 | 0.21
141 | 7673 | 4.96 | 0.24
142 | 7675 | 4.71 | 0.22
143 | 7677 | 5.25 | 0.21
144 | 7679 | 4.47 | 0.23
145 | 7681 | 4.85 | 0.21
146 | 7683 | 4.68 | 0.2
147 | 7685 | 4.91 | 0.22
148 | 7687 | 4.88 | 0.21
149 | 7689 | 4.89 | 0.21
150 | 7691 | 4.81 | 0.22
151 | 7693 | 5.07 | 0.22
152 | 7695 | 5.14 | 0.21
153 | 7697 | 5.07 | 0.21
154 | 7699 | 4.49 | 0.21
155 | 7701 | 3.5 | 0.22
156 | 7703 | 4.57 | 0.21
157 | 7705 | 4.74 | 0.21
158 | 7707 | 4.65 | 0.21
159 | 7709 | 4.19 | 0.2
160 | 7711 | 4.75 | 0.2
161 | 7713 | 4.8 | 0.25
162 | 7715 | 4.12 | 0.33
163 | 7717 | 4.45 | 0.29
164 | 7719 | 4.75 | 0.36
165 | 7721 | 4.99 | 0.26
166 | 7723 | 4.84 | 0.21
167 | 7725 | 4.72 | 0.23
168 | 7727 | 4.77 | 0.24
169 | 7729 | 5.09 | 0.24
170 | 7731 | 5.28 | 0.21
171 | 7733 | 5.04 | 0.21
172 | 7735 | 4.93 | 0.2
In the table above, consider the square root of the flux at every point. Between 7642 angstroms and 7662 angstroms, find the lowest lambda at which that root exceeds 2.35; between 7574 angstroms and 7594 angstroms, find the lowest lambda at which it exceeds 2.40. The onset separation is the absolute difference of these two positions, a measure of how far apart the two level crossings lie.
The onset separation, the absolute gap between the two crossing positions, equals 72 angstroms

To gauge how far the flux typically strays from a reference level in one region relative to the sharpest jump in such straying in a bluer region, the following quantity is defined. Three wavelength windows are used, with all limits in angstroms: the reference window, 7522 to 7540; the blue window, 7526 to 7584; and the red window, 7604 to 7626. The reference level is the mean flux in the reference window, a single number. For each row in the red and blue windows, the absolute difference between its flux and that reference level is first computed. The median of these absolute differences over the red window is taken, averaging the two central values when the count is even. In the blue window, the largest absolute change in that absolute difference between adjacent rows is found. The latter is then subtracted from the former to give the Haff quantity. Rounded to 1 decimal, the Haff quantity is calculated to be -0.2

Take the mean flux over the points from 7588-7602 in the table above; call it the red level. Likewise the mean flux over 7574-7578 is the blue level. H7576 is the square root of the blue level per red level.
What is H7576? 1.06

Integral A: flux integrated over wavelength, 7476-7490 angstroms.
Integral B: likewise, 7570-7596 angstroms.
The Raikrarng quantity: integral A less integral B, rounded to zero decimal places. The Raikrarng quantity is -72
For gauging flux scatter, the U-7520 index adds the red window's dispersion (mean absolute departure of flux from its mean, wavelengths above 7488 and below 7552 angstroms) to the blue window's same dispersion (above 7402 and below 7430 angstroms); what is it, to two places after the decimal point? 0.48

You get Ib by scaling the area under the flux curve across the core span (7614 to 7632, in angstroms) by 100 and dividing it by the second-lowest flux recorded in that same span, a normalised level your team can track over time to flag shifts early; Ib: 2085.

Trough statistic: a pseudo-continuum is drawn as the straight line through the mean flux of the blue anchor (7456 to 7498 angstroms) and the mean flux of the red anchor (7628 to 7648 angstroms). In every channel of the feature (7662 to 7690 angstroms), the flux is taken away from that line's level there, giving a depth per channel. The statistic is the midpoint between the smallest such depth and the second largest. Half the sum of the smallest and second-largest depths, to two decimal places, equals 0.14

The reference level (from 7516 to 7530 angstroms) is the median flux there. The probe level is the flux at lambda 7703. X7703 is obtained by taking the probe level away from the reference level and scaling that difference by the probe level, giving 0.37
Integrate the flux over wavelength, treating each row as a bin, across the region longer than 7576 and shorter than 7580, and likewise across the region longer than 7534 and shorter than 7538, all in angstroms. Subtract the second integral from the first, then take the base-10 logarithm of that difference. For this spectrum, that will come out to 0.1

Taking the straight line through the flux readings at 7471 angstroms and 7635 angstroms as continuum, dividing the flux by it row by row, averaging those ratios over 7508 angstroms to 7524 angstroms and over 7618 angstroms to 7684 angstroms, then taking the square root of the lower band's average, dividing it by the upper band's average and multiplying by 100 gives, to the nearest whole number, 125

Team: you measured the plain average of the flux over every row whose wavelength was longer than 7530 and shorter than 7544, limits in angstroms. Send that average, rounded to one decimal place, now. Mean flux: 6.1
